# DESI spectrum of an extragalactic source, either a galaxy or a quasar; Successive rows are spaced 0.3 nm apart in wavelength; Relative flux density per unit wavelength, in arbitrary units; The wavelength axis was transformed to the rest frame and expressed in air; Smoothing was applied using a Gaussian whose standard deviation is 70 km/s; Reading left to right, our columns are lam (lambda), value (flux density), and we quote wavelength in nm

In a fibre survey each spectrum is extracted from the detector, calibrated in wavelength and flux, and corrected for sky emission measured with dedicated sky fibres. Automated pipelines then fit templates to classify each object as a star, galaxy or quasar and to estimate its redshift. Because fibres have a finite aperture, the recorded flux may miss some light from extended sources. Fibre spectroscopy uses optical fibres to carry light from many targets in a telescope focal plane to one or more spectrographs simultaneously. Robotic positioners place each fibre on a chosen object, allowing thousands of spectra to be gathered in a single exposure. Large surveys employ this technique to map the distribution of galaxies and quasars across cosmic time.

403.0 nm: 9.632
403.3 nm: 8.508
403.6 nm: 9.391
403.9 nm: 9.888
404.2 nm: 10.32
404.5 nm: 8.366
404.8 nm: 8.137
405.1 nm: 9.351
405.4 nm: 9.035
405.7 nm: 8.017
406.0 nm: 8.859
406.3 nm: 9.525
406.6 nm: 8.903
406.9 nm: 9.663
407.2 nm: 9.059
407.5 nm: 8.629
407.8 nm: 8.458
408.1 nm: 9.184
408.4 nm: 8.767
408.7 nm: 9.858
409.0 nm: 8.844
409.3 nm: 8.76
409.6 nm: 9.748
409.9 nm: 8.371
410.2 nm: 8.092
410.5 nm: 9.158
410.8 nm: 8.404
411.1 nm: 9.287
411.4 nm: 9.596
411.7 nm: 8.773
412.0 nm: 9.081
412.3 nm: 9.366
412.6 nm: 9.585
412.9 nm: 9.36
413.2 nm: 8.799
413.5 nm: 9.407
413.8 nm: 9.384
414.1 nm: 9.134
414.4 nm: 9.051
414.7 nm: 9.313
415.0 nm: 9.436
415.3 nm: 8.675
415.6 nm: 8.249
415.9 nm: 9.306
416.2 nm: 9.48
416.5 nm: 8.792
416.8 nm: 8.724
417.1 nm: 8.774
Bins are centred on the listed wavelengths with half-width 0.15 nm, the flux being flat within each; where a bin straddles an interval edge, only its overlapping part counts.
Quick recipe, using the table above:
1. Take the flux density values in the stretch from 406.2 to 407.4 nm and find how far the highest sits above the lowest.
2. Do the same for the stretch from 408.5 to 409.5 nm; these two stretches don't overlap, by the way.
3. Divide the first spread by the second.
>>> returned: 0.7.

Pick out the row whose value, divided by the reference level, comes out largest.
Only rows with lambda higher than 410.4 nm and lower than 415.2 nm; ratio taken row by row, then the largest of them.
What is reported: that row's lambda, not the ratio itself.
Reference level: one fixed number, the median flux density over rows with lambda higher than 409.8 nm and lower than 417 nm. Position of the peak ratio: 411.4 nm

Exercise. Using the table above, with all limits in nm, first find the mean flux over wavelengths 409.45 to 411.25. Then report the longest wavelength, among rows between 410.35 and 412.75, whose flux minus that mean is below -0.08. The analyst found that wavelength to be 410.8 nm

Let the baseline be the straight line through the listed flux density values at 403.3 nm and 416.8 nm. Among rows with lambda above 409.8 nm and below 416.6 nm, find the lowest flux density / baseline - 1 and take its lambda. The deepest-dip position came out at 410.2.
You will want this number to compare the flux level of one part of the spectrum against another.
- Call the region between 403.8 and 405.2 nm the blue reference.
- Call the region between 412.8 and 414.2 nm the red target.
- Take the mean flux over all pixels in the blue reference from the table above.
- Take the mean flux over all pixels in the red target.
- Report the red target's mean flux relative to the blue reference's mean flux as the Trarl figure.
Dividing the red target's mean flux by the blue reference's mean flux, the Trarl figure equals 1.00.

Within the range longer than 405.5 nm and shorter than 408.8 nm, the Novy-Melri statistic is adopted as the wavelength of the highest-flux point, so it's 408.7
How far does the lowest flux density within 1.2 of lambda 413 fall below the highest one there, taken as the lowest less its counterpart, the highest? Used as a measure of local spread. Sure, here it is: -0.8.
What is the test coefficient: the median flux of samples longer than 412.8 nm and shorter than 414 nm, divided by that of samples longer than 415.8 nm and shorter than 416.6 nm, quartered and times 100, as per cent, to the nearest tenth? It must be 25.2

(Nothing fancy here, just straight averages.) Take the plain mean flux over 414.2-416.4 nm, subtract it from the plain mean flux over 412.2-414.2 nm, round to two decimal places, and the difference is 0.22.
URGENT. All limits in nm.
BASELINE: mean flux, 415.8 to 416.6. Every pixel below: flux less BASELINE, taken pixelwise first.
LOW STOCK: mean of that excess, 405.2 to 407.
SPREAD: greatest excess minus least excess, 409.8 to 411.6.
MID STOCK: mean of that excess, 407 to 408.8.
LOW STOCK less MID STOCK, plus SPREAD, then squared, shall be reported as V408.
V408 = 2.3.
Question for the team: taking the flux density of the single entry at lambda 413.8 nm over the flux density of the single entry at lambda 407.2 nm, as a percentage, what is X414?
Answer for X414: 104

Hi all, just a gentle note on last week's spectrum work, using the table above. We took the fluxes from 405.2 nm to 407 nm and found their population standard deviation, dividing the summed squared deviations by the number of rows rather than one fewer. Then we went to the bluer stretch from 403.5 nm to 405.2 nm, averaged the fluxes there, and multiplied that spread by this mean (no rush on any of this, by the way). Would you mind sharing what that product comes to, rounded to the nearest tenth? 4.9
